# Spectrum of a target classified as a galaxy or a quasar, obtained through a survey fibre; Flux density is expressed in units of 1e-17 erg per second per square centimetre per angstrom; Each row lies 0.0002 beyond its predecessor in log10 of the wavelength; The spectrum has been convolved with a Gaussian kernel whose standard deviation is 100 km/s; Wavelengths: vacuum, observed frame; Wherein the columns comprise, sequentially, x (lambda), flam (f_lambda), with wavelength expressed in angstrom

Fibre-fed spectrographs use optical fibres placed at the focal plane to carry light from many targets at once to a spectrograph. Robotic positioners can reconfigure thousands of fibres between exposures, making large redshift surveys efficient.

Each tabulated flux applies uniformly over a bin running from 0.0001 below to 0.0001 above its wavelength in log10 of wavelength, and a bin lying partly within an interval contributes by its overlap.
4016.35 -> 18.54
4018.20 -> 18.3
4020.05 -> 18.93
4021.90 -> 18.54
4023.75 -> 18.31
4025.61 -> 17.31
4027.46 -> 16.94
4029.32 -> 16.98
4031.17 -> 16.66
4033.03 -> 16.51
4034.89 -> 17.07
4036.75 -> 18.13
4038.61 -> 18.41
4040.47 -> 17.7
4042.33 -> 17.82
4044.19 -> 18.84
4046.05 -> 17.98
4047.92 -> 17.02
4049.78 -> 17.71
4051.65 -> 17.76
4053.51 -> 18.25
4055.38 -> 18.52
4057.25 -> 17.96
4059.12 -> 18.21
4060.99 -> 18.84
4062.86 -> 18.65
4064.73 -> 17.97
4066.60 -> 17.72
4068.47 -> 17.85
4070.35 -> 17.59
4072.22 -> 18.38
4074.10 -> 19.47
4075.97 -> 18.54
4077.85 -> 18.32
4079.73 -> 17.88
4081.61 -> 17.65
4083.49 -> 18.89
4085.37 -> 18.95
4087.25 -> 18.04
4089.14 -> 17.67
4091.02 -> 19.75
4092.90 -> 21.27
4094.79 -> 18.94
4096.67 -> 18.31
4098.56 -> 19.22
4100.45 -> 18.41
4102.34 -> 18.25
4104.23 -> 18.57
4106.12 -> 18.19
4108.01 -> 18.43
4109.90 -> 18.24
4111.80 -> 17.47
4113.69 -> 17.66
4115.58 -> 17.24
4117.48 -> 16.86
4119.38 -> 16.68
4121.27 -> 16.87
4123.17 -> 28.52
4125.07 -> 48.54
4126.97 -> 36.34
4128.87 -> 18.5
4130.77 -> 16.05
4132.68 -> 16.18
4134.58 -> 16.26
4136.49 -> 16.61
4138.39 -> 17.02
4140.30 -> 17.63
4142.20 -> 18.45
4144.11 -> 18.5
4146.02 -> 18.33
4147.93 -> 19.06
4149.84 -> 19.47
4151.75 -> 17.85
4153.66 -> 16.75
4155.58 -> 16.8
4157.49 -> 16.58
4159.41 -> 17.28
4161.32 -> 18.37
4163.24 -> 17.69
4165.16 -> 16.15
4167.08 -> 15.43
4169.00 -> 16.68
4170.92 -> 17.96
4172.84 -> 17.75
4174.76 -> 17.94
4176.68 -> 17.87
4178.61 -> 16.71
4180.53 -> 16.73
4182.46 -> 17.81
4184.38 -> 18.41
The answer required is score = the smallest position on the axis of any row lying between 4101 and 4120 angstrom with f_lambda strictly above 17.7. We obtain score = 4102.34 angstrom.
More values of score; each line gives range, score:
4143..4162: 4144.11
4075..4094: 4075.97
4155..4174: 4161.32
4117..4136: 4123.17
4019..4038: 4020.05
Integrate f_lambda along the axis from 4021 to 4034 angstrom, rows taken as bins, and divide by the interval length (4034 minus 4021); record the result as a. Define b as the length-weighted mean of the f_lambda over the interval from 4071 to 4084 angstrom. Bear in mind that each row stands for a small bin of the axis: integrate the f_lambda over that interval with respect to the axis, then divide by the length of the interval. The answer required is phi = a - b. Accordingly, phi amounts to -1.1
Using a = 17.3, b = 18.4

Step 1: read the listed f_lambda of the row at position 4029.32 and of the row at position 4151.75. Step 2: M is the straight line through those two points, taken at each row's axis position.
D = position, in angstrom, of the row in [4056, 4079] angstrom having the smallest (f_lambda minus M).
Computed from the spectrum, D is 4070.35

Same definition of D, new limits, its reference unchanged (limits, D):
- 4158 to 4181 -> 4167.08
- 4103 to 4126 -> 4119.38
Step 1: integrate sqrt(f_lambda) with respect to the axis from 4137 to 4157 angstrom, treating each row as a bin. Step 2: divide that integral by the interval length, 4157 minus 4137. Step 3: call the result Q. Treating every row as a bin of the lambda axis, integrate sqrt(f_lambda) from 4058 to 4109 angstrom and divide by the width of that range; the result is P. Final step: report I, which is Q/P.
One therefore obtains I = 0.98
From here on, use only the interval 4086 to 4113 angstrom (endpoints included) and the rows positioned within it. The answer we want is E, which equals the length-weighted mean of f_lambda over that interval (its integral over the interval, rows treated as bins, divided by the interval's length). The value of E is 18.6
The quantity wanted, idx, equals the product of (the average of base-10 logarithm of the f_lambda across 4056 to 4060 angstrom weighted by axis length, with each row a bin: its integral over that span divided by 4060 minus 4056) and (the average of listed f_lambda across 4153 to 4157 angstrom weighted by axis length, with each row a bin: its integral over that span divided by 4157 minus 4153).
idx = 21.0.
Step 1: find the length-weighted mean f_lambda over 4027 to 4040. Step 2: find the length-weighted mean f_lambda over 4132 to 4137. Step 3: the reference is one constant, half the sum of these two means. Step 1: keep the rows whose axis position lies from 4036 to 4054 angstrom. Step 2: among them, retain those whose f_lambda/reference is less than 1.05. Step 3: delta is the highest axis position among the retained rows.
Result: 4047.92 angstrom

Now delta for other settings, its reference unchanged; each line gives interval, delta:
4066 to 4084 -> 4070.35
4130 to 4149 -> 4140.30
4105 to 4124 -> 4121.27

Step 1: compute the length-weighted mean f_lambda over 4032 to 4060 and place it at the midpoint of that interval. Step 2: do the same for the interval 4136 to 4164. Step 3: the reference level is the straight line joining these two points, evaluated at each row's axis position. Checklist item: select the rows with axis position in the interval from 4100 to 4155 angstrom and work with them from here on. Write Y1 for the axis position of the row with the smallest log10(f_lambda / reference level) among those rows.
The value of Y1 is 4130.77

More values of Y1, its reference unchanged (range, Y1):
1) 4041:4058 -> 4047.92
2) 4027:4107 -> 4033.03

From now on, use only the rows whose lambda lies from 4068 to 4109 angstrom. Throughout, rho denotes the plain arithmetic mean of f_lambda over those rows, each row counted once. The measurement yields 18.6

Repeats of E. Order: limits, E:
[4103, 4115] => 18.1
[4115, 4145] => 21.1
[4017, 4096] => 18.2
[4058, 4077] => 18.3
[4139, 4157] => 18.0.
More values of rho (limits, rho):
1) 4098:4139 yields 20.3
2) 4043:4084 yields 18.2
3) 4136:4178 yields 17.6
